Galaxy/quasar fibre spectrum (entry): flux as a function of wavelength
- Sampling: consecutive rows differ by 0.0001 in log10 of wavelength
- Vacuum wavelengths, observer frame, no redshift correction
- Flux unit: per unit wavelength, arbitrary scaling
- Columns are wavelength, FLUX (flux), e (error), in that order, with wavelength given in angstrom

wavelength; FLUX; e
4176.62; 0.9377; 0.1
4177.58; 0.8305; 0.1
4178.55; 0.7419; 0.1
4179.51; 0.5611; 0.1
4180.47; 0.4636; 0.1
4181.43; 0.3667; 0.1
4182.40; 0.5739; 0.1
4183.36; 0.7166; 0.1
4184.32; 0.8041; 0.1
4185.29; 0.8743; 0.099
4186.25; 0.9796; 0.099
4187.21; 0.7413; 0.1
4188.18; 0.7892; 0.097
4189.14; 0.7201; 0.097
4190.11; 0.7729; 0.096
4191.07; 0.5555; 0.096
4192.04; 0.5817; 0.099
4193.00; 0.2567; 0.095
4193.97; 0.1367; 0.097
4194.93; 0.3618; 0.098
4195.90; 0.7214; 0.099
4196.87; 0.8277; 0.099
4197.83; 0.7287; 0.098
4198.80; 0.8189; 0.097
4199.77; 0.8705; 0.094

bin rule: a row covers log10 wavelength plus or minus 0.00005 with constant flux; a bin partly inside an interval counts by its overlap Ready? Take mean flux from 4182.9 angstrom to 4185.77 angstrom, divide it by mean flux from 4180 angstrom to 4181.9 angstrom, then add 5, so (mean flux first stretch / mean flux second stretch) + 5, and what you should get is 6.92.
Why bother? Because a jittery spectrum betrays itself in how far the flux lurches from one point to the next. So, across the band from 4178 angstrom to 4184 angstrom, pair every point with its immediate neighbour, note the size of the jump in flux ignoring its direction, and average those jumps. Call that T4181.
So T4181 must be 0.15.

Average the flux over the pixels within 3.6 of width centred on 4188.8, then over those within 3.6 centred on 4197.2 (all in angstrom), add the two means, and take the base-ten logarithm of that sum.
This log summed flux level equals 0.18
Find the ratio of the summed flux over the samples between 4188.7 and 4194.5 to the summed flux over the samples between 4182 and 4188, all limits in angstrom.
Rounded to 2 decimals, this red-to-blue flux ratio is 0.64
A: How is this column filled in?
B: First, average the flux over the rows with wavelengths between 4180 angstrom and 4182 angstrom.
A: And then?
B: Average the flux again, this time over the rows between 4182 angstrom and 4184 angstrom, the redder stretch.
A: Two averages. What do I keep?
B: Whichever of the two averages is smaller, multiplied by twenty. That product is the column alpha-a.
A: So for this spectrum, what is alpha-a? 8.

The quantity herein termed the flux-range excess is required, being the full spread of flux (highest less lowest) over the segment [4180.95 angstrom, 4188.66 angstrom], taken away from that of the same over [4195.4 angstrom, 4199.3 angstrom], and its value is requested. -0.5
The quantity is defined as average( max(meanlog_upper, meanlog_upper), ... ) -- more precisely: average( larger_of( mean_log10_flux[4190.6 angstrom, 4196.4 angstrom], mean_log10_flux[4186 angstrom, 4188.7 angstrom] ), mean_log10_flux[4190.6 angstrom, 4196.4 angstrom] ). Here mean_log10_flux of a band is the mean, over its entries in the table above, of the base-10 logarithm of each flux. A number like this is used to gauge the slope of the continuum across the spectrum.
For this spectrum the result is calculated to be -0.25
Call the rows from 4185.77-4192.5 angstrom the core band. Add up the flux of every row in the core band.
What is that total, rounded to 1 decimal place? 5.1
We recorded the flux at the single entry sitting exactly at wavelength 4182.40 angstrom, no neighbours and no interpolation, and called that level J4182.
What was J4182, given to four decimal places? 0.5739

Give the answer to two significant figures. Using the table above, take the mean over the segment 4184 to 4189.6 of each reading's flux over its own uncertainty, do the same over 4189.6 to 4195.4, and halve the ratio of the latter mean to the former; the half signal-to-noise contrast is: 0.28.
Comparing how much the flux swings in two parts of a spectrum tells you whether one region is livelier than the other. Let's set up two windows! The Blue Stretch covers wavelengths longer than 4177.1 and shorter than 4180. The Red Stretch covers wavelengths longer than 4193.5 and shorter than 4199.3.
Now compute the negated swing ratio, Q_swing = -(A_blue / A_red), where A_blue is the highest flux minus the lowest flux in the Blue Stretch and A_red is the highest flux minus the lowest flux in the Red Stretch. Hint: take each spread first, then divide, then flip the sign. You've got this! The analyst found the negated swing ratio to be -0.39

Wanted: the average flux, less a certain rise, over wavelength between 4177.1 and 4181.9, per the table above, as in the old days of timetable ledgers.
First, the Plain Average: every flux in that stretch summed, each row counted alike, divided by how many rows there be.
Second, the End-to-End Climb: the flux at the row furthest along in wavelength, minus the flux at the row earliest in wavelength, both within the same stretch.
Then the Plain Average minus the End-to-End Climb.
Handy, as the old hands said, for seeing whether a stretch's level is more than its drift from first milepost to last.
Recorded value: 1.1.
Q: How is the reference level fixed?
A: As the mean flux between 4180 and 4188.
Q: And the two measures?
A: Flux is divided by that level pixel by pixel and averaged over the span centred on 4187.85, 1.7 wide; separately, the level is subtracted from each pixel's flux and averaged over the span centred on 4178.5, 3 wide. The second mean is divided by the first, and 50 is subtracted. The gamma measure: -50.0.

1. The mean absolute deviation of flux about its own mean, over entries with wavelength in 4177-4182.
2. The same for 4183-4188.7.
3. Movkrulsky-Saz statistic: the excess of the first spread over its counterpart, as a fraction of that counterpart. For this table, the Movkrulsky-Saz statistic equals 1.1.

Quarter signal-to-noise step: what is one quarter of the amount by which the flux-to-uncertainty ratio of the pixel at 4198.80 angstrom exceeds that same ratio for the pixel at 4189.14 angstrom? 0.25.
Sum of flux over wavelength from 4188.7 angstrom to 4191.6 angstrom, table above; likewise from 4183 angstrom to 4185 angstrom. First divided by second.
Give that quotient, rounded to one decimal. 1.3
